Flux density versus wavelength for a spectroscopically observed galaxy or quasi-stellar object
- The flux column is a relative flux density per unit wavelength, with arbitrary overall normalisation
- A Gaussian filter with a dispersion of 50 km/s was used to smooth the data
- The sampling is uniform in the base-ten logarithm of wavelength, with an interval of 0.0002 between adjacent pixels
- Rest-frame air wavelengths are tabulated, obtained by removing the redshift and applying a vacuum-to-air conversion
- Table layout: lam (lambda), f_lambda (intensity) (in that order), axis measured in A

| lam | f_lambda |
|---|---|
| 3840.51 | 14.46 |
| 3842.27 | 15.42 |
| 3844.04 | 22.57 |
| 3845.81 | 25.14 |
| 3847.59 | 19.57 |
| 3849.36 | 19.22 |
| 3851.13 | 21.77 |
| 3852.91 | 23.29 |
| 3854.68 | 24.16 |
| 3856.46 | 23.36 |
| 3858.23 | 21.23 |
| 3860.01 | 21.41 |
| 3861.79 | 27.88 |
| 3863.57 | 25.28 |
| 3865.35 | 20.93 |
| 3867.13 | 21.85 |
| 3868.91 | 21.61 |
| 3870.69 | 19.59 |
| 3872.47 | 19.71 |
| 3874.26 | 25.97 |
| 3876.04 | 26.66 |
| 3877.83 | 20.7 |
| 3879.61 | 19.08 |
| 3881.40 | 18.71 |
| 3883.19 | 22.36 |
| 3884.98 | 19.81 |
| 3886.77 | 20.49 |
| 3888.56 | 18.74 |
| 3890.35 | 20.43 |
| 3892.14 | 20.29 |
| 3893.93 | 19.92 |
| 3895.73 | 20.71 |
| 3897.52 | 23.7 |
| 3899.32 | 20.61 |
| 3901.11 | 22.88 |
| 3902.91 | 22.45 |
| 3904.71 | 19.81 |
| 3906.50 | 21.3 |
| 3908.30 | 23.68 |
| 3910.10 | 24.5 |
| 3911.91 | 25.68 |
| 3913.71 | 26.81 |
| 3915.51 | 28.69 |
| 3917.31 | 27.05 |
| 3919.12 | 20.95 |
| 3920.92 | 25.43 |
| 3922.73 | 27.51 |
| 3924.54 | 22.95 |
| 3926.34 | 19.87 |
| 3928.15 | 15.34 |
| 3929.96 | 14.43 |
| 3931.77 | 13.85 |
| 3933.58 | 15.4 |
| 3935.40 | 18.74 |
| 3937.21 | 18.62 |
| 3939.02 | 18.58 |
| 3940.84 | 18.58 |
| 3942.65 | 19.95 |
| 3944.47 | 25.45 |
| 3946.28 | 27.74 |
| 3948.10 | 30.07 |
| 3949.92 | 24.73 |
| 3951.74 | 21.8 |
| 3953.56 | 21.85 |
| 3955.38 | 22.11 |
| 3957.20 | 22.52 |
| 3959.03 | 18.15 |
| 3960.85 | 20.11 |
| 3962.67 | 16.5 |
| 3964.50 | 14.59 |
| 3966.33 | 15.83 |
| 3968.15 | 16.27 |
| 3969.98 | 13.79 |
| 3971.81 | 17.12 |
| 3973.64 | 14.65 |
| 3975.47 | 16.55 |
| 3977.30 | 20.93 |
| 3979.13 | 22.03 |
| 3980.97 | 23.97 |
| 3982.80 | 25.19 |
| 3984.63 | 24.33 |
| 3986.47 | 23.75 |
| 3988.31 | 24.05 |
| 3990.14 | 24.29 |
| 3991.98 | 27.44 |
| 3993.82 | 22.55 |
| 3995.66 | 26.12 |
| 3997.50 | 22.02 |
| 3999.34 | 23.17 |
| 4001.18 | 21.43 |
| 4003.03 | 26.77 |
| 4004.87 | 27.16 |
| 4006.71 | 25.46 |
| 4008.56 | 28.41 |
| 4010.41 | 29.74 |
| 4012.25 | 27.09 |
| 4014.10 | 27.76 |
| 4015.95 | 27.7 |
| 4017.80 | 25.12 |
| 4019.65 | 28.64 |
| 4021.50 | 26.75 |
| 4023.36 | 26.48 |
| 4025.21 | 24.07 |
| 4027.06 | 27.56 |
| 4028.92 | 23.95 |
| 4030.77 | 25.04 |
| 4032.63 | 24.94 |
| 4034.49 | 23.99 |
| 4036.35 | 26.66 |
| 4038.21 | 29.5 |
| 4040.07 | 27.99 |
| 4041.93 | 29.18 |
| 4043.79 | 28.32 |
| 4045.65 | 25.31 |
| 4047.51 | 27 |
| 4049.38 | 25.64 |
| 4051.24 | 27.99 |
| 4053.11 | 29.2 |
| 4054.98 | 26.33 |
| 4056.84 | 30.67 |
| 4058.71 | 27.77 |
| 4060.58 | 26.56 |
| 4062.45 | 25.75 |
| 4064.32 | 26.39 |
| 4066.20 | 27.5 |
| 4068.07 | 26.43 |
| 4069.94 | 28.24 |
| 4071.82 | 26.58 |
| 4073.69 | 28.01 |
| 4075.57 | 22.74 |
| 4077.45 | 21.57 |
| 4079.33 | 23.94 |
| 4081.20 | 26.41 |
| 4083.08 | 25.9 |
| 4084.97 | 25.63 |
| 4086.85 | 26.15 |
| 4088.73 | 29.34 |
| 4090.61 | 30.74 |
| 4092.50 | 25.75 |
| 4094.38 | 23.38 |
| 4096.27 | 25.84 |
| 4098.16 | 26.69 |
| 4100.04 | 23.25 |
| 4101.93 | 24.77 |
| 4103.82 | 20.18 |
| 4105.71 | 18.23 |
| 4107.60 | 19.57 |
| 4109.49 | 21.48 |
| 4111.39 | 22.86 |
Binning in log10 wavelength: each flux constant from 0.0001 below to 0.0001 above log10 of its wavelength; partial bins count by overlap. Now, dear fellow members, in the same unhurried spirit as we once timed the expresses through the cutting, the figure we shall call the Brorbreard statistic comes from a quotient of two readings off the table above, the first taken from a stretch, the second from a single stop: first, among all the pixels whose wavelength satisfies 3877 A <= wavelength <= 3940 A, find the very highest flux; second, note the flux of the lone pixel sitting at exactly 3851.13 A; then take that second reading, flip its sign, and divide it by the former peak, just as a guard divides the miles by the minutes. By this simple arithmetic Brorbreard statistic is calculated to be -0.76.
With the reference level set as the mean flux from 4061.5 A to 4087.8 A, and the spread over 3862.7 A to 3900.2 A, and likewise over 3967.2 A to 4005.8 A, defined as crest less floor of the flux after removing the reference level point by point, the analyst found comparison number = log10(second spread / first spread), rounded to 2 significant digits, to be 0.23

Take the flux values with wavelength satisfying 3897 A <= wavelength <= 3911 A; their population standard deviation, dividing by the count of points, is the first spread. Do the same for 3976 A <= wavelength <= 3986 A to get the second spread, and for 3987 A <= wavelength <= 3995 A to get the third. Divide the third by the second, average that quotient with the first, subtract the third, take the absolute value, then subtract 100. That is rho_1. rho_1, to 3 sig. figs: -99.6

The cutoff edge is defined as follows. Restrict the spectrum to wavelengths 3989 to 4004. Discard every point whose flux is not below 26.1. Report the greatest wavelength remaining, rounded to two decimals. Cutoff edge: 4001.18 A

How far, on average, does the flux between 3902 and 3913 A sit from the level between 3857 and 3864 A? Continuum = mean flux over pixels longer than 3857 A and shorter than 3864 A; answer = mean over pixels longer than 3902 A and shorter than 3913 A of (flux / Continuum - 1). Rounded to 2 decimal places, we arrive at -0.04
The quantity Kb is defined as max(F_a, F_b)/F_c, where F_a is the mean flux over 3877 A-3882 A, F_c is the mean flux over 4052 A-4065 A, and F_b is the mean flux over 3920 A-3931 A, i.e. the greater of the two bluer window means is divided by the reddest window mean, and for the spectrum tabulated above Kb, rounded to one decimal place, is 0.8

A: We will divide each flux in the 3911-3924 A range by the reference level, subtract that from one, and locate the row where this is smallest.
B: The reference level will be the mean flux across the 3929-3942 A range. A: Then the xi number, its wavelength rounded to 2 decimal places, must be 3915.51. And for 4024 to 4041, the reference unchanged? 4038.21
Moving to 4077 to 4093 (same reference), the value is 4090.61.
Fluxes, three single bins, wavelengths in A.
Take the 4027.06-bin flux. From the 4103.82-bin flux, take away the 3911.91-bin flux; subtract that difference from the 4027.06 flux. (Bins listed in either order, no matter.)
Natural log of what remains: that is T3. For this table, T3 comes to 3.50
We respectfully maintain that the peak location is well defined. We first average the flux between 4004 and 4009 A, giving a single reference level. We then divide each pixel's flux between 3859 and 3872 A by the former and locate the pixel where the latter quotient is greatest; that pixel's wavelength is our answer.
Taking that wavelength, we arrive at 3861.79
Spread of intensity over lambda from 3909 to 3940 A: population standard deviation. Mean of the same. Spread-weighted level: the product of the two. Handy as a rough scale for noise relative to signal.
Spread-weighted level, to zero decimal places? 104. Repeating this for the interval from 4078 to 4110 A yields 79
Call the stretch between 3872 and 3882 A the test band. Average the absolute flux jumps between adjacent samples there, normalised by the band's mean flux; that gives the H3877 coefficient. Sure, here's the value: 0.14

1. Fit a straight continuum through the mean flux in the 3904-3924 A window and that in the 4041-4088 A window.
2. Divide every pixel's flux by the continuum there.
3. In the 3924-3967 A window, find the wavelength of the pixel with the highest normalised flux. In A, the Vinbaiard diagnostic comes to 3948.10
